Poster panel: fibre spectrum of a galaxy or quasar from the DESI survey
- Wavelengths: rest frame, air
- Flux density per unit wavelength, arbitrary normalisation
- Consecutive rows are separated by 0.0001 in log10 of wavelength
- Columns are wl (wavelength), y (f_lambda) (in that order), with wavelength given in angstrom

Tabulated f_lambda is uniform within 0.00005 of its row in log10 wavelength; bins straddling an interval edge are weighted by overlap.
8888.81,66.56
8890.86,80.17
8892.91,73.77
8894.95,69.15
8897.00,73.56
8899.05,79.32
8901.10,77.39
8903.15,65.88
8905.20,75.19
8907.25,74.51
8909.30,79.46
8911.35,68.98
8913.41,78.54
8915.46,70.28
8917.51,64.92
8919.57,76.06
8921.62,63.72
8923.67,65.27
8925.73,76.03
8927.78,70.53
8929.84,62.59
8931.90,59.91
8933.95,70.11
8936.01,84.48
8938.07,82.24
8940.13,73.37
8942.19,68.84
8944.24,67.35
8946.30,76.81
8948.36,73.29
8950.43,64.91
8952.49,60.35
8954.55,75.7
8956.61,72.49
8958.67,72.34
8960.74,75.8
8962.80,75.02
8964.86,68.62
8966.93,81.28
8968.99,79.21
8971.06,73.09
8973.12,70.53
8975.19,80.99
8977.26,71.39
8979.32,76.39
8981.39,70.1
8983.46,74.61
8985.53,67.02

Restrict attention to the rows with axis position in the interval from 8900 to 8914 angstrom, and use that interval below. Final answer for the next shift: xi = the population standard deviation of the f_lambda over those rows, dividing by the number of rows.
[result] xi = 4.7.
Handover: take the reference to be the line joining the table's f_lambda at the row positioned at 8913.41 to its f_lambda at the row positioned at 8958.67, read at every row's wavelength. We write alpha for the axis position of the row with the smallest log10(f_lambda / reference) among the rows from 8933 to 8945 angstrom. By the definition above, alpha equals 8944.24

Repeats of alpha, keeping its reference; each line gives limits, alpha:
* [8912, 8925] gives 8921.62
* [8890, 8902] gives 8894.95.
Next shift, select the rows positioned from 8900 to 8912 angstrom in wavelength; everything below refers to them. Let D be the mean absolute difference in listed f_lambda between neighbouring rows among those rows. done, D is 7.39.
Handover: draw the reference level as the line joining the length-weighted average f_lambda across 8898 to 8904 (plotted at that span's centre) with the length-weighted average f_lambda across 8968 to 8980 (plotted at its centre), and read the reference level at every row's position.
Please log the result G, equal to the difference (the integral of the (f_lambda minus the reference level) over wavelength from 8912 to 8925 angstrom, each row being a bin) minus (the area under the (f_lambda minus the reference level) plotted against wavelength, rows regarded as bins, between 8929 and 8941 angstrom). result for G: -30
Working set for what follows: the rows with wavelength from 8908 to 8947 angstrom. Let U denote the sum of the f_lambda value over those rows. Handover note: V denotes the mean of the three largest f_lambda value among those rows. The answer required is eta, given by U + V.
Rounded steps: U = 1359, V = 82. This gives 1442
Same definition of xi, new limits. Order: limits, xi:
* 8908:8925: 5.9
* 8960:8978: 4.4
